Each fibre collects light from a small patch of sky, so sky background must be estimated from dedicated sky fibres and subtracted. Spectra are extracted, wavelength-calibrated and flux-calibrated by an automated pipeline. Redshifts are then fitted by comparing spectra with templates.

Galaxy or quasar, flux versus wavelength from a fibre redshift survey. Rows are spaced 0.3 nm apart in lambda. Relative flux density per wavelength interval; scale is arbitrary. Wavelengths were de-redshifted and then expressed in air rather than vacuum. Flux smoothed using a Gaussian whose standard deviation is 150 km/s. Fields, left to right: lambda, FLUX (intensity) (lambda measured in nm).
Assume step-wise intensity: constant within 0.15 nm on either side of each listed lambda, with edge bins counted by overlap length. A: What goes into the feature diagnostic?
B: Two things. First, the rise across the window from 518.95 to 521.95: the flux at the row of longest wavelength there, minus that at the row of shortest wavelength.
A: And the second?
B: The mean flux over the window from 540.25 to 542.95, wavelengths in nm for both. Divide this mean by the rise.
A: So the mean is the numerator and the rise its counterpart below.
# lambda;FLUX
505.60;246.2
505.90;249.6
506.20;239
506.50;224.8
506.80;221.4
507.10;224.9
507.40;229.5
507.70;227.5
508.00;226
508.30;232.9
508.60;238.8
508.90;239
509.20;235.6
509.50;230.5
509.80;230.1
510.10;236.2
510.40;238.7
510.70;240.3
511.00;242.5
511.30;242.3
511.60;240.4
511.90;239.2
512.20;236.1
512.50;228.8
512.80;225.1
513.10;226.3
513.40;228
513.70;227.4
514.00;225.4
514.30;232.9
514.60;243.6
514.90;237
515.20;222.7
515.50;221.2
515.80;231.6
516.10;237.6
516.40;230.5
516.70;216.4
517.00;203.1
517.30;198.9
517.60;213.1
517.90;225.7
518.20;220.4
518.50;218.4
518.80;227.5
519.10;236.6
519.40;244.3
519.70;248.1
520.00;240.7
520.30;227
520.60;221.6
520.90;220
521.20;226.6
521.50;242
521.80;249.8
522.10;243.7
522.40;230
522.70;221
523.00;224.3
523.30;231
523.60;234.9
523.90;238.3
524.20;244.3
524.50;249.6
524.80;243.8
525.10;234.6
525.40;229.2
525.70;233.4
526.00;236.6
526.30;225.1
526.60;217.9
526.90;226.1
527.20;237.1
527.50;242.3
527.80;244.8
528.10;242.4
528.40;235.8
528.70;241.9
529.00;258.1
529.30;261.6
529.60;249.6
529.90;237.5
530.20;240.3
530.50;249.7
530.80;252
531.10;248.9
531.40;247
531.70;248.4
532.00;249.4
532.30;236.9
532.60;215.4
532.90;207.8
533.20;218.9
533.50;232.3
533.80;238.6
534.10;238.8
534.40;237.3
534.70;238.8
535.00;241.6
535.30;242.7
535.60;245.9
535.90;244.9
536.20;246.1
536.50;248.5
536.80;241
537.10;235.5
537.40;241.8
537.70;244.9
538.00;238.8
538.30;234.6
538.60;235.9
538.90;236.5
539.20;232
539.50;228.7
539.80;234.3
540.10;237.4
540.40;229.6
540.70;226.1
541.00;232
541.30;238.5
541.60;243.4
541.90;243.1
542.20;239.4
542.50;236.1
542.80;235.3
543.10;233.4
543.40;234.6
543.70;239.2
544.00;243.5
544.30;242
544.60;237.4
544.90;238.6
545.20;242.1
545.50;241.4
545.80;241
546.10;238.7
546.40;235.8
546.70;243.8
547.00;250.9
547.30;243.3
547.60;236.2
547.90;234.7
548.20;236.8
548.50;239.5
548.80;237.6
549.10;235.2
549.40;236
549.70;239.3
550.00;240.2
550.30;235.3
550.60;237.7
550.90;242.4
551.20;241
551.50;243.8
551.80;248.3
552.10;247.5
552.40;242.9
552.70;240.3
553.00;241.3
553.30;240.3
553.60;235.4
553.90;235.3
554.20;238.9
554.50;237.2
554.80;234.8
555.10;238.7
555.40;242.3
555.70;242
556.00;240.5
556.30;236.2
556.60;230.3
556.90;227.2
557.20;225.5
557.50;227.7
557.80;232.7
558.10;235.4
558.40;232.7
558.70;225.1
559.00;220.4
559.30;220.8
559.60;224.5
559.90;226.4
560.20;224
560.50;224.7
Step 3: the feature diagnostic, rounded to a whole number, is 18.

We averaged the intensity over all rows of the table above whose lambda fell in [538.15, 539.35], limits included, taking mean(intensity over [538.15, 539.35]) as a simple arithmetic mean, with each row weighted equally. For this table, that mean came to 235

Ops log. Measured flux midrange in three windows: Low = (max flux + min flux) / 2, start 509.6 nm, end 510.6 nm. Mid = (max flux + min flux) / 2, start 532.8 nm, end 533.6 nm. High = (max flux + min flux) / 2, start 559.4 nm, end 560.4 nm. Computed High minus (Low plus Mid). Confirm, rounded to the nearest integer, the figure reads -229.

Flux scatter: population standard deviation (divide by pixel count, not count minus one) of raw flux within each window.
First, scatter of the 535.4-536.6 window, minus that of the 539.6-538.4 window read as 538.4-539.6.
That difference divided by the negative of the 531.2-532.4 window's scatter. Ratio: 0.4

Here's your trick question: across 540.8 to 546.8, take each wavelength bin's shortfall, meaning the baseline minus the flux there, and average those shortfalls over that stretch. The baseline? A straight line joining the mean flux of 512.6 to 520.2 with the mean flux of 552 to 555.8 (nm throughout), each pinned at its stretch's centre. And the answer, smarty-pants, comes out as -2.5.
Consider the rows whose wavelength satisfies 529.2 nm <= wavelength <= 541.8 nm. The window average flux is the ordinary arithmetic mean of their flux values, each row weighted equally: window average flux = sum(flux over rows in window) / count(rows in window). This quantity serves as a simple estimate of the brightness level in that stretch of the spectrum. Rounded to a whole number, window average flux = 239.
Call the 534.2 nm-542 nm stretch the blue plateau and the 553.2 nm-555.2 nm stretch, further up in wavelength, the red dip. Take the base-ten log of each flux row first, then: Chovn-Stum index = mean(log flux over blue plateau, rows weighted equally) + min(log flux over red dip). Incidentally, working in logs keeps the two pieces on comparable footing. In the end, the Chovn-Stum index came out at 4.748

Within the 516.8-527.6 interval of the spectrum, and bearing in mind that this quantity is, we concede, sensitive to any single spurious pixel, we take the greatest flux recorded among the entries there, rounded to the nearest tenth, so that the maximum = 249.8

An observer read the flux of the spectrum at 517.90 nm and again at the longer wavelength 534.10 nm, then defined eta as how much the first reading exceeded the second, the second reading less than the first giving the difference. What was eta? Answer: -13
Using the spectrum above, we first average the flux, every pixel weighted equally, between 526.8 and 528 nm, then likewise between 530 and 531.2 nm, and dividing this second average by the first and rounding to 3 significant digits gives 1.04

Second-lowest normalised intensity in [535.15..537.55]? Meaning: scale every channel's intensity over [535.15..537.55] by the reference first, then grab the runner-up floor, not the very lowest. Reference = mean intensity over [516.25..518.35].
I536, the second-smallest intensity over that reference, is 1.12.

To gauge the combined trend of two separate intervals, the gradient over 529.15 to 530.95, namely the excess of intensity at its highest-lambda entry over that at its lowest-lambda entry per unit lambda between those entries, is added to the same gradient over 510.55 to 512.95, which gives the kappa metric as -14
